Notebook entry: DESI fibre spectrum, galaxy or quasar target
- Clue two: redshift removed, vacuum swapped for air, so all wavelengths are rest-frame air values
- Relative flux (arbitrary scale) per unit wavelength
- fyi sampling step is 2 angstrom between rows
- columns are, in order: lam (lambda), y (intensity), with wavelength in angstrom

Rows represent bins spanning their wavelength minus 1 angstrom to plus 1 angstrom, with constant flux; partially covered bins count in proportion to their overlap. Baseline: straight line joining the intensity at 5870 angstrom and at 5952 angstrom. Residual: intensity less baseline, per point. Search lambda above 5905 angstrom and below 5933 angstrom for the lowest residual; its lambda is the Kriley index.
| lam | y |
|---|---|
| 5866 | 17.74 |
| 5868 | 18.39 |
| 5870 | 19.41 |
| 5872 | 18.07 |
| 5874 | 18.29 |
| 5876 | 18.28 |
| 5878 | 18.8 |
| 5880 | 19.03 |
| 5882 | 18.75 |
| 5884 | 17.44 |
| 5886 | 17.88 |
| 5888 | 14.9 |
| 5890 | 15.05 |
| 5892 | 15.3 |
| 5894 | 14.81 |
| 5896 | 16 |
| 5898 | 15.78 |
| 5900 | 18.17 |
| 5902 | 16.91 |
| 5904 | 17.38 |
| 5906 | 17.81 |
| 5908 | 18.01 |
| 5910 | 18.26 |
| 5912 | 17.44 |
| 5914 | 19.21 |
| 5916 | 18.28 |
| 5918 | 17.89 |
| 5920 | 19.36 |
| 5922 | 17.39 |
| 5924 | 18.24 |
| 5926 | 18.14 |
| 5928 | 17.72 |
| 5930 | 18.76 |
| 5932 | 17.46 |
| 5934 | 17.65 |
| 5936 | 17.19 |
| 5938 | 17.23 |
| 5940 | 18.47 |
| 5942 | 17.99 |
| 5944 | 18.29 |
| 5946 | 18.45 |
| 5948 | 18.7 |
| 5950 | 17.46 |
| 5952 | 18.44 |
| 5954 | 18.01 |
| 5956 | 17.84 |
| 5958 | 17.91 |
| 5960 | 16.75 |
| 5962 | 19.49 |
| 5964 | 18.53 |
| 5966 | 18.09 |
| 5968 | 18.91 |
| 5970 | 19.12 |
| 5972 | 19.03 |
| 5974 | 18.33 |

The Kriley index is 5912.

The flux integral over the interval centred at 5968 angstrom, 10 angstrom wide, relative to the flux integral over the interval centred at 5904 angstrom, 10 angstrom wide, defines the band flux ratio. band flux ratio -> 1.06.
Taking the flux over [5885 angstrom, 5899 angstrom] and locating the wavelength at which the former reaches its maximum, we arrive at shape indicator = 5886 angstrom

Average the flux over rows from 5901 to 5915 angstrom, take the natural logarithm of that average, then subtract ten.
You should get -7.117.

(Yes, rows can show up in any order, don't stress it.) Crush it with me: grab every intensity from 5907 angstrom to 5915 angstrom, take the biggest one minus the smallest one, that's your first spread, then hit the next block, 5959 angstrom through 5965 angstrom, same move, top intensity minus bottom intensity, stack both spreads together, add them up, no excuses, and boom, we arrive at 4.5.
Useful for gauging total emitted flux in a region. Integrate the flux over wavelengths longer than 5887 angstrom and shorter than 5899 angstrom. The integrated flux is 184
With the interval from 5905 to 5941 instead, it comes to 649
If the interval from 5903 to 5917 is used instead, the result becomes 253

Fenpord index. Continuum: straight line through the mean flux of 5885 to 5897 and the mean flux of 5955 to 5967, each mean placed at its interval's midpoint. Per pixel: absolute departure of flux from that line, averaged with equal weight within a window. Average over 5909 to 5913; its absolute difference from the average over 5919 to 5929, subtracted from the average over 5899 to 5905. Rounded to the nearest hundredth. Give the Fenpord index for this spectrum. 1.31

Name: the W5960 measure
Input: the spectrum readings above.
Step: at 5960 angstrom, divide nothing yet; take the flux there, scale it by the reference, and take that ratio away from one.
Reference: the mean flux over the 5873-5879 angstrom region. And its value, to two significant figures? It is 0.092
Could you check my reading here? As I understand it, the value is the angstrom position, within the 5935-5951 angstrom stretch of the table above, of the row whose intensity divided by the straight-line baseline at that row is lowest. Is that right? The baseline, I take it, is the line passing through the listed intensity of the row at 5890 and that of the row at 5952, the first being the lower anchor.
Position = 5950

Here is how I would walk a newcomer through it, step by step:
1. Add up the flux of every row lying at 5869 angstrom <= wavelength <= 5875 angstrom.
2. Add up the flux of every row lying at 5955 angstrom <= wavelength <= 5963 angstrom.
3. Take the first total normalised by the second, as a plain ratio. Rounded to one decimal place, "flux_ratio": 0.8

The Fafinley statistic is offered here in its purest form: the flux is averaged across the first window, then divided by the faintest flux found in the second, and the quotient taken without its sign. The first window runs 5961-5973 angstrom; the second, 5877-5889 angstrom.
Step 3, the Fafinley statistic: 1.27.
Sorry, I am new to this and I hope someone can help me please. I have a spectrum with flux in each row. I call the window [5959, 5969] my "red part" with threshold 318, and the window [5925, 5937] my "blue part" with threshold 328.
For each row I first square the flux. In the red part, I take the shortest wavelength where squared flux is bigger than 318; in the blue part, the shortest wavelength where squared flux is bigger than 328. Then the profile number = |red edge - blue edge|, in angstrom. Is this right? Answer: 36 angstrom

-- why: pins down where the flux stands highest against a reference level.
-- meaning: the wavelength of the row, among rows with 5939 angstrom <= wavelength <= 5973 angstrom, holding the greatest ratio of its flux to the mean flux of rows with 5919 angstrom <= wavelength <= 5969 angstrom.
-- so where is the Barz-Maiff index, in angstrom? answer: 5962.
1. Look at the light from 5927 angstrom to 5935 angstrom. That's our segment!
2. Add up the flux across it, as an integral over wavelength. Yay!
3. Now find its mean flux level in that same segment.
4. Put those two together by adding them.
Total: 161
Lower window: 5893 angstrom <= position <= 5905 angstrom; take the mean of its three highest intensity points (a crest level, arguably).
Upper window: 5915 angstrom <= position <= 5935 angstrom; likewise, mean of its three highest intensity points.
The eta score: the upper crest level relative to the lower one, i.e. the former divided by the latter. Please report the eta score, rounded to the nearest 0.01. 1.08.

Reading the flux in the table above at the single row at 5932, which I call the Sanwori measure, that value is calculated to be 17.46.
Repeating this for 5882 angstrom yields 18.75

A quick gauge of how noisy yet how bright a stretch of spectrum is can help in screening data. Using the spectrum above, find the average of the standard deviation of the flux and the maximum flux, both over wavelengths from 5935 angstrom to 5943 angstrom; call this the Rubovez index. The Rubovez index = 9.5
